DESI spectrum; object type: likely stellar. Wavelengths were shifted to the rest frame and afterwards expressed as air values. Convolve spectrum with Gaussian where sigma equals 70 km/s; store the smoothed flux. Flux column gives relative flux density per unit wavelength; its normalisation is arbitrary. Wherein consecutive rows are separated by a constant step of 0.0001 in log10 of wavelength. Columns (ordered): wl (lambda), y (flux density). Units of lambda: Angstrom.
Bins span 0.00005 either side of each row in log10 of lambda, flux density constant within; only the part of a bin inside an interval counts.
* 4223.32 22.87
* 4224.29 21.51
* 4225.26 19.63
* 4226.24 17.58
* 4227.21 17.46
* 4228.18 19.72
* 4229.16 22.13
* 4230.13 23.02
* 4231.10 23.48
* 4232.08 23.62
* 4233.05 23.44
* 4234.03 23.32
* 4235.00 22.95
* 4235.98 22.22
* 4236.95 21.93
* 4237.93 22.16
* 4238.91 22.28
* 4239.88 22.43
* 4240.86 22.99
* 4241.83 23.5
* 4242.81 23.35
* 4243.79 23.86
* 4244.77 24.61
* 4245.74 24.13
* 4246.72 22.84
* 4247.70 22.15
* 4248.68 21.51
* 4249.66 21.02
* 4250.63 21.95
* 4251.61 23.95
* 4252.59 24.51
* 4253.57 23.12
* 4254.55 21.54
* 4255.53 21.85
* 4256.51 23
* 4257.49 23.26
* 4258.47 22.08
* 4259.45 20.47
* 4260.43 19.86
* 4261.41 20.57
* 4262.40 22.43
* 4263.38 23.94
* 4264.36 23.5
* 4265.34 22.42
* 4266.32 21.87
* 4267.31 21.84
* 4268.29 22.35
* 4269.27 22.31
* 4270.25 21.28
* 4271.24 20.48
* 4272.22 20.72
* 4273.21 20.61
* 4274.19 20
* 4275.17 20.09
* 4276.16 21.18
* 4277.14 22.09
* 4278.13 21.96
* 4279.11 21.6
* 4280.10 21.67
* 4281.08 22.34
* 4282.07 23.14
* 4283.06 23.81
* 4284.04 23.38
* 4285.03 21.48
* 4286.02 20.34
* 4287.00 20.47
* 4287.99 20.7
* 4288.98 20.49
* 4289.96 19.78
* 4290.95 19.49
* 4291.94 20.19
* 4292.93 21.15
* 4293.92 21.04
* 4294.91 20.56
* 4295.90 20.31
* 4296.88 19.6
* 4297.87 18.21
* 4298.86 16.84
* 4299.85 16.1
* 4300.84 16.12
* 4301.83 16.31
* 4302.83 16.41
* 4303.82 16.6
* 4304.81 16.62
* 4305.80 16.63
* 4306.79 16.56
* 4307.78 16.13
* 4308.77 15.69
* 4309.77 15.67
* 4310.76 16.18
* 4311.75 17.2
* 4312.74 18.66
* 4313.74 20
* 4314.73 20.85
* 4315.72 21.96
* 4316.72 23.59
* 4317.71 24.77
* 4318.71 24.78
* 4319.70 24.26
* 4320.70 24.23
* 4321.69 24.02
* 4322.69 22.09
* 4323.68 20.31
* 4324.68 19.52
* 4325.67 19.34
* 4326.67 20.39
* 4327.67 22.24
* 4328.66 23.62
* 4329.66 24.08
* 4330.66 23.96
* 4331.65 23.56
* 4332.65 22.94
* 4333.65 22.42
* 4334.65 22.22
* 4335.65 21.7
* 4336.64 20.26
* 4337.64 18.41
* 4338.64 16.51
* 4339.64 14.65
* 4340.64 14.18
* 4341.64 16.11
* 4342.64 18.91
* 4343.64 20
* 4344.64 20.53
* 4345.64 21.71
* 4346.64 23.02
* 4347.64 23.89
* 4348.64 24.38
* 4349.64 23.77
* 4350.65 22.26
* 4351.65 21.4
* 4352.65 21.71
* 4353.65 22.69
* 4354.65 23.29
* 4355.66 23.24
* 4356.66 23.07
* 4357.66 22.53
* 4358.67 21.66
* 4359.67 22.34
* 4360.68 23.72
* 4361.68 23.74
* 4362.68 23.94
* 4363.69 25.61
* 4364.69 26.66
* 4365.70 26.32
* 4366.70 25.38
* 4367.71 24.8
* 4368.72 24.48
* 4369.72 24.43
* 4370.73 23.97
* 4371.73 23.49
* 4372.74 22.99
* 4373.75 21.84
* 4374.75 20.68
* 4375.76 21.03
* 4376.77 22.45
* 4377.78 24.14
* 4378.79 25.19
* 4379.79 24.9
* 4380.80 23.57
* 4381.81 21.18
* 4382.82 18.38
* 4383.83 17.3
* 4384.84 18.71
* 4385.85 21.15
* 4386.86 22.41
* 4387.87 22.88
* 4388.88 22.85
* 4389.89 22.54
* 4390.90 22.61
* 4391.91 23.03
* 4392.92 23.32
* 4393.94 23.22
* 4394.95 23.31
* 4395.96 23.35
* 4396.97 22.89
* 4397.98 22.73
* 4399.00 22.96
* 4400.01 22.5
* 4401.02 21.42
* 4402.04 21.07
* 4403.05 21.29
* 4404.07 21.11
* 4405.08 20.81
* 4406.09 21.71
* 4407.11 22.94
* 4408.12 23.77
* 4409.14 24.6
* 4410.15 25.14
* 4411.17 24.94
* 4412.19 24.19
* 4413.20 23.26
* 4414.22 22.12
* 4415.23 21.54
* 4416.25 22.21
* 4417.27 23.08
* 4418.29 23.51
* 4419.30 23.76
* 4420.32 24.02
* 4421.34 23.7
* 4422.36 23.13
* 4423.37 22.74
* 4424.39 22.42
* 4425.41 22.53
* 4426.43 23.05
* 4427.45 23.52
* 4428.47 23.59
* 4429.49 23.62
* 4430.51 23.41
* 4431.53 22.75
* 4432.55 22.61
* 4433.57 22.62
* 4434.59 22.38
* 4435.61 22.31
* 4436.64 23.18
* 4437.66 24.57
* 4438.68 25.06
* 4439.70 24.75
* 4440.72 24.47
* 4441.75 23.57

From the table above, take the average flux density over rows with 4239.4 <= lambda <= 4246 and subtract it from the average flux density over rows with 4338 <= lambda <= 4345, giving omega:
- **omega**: -6.3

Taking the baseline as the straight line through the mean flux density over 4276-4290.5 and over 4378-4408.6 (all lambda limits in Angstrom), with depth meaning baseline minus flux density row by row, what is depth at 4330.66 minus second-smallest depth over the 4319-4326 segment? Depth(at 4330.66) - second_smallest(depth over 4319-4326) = 0.3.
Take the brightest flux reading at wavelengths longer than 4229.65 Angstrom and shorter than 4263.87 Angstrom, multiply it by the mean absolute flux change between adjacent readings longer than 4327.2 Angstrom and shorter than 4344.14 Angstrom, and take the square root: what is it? 5.20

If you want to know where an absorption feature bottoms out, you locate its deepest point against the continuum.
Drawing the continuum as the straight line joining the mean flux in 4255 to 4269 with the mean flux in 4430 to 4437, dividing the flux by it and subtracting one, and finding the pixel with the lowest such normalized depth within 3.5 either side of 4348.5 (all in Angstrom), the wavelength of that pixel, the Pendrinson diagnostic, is 4351.65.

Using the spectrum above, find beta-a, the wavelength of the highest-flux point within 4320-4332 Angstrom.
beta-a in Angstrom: 4320.70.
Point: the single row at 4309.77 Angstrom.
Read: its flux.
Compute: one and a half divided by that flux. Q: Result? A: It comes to 0.096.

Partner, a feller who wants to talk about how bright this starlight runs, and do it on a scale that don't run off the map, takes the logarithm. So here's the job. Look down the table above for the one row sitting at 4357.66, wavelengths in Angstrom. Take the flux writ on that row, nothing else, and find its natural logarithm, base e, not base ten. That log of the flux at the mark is 3.11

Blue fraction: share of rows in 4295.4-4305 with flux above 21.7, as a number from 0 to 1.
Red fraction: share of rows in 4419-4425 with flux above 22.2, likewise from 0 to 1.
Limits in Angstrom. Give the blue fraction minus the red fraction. -1.0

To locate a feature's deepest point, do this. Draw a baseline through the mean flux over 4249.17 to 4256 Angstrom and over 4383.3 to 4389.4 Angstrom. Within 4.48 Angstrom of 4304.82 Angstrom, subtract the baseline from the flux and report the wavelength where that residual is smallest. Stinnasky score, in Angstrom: 4308.77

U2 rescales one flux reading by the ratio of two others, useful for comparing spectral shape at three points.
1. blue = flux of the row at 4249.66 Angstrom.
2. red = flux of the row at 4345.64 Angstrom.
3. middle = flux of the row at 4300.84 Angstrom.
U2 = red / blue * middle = 17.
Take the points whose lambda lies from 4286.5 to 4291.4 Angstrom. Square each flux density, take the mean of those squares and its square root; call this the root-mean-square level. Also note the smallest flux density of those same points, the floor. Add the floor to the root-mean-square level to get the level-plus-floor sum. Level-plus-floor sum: 40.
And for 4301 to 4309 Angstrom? 32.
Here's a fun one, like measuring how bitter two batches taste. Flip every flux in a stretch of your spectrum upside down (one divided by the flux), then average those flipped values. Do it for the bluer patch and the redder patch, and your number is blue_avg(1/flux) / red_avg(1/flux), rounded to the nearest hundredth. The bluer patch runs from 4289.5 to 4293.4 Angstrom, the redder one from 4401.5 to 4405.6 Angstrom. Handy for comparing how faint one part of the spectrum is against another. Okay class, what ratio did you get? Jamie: 1.05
